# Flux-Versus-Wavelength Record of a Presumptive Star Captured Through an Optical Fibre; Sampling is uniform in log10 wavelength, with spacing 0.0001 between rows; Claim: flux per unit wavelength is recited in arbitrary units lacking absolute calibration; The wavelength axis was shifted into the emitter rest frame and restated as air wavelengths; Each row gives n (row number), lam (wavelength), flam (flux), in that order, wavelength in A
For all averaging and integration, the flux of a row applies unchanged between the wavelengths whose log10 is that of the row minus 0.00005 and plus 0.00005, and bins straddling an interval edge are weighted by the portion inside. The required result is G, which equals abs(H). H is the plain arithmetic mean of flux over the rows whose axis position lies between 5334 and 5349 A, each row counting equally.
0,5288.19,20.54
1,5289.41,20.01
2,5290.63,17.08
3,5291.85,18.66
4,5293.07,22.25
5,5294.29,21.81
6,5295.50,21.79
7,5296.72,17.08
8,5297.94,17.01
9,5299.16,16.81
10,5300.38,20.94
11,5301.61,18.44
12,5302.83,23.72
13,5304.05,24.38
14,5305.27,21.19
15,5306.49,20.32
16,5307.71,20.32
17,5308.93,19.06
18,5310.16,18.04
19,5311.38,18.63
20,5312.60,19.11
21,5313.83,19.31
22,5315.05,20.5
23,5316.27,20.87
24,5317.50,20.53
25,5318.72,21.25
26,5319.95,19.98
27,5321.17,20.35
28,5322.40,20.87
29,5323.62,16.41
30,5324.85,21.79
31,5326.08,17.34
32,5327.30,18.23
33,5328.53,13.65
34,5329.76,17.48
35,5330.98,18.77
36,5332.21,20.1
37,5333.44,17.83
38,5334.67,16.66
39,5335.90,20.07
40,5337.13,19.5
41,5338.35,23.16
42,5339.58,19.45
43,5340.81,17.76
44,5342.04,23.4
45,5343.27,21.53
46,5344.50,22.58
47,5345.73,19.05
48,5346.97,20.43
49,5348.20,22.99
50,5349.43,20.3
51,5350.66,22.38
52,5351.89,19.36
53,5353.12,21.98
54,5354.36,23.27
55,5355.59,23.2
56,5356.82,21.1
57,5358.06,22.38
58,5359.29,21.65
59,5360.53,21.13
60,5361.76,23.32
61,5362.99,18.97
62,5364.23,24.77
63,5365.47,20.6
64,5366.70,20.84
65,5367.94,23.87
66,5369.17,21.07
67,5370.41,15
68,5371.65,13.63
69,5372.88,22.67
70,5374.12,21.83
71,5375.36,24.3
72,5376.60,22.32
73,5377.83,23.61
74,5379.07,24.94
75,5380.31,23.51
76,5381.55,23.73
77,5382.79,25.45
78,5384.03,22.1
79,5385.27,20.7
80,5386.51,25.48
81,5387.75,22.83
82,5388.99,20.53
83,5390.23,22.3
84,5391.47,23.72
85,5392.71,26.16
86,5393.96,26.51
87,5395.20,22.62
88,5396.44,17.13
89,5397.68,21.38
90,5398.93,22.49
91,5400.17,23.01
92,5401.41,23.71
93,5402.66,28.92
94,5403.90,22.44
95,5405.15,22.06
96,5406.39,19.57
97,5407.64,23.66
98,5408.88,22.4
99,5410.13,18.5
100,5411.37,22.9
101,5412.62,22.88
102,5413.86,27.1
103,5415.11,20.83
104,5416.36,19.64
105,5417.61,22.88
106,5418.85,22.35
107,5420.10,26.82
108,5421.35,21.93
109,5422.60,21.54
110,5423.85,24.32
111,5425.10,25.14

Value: 20.5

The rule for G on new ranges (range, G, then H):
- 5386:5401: 22.8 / 22.8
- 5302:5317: 20.5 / 20.5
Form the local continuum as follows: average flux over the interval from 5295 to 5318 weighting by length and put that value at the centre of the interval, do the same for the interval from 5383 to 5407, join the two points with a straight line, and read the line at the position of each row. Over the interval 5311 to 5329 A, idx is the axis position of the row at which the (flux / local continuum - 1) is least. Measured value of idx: 5328.53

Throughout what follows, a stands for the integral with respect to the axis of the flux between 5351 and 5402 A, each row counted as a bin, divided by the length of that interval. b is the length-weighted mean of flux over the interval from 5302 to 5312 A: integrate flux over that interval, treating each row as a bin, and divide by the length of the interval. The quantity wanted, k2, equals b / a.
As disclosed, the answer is 0.93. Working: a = 22.2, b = 20.7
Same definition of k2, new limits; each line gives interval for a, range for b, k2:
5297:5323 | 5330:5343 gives 0.98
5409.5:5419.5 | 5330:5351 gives 0.92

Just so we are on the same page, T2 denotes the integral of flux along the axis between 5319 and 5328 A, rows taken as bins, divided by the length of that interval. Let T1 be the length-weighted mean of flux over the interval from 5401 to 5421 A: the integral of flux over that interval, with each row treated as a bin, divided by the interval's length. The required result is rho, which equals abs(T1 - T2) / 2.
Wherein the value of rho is 1.80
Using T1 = 22.9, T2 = 19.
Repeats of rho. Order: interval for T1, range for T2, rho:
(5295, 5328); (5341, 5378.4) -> 0.82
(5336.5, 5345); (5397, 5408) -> 0.96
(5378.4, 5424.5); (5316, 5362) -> 1.33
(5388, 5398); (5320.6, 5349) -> 1.53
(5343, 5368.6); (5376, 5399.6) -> 0.66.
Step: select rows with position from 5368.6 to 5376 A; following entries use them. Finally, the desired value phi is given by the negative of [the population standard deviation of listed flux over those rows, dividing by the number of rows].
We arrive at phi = -4.0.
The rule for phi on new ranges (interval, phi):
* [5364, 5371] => -3.1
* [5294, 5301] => -2.3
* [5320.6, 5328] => -2.0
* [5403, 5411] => -1.8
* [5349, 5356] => -1.5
